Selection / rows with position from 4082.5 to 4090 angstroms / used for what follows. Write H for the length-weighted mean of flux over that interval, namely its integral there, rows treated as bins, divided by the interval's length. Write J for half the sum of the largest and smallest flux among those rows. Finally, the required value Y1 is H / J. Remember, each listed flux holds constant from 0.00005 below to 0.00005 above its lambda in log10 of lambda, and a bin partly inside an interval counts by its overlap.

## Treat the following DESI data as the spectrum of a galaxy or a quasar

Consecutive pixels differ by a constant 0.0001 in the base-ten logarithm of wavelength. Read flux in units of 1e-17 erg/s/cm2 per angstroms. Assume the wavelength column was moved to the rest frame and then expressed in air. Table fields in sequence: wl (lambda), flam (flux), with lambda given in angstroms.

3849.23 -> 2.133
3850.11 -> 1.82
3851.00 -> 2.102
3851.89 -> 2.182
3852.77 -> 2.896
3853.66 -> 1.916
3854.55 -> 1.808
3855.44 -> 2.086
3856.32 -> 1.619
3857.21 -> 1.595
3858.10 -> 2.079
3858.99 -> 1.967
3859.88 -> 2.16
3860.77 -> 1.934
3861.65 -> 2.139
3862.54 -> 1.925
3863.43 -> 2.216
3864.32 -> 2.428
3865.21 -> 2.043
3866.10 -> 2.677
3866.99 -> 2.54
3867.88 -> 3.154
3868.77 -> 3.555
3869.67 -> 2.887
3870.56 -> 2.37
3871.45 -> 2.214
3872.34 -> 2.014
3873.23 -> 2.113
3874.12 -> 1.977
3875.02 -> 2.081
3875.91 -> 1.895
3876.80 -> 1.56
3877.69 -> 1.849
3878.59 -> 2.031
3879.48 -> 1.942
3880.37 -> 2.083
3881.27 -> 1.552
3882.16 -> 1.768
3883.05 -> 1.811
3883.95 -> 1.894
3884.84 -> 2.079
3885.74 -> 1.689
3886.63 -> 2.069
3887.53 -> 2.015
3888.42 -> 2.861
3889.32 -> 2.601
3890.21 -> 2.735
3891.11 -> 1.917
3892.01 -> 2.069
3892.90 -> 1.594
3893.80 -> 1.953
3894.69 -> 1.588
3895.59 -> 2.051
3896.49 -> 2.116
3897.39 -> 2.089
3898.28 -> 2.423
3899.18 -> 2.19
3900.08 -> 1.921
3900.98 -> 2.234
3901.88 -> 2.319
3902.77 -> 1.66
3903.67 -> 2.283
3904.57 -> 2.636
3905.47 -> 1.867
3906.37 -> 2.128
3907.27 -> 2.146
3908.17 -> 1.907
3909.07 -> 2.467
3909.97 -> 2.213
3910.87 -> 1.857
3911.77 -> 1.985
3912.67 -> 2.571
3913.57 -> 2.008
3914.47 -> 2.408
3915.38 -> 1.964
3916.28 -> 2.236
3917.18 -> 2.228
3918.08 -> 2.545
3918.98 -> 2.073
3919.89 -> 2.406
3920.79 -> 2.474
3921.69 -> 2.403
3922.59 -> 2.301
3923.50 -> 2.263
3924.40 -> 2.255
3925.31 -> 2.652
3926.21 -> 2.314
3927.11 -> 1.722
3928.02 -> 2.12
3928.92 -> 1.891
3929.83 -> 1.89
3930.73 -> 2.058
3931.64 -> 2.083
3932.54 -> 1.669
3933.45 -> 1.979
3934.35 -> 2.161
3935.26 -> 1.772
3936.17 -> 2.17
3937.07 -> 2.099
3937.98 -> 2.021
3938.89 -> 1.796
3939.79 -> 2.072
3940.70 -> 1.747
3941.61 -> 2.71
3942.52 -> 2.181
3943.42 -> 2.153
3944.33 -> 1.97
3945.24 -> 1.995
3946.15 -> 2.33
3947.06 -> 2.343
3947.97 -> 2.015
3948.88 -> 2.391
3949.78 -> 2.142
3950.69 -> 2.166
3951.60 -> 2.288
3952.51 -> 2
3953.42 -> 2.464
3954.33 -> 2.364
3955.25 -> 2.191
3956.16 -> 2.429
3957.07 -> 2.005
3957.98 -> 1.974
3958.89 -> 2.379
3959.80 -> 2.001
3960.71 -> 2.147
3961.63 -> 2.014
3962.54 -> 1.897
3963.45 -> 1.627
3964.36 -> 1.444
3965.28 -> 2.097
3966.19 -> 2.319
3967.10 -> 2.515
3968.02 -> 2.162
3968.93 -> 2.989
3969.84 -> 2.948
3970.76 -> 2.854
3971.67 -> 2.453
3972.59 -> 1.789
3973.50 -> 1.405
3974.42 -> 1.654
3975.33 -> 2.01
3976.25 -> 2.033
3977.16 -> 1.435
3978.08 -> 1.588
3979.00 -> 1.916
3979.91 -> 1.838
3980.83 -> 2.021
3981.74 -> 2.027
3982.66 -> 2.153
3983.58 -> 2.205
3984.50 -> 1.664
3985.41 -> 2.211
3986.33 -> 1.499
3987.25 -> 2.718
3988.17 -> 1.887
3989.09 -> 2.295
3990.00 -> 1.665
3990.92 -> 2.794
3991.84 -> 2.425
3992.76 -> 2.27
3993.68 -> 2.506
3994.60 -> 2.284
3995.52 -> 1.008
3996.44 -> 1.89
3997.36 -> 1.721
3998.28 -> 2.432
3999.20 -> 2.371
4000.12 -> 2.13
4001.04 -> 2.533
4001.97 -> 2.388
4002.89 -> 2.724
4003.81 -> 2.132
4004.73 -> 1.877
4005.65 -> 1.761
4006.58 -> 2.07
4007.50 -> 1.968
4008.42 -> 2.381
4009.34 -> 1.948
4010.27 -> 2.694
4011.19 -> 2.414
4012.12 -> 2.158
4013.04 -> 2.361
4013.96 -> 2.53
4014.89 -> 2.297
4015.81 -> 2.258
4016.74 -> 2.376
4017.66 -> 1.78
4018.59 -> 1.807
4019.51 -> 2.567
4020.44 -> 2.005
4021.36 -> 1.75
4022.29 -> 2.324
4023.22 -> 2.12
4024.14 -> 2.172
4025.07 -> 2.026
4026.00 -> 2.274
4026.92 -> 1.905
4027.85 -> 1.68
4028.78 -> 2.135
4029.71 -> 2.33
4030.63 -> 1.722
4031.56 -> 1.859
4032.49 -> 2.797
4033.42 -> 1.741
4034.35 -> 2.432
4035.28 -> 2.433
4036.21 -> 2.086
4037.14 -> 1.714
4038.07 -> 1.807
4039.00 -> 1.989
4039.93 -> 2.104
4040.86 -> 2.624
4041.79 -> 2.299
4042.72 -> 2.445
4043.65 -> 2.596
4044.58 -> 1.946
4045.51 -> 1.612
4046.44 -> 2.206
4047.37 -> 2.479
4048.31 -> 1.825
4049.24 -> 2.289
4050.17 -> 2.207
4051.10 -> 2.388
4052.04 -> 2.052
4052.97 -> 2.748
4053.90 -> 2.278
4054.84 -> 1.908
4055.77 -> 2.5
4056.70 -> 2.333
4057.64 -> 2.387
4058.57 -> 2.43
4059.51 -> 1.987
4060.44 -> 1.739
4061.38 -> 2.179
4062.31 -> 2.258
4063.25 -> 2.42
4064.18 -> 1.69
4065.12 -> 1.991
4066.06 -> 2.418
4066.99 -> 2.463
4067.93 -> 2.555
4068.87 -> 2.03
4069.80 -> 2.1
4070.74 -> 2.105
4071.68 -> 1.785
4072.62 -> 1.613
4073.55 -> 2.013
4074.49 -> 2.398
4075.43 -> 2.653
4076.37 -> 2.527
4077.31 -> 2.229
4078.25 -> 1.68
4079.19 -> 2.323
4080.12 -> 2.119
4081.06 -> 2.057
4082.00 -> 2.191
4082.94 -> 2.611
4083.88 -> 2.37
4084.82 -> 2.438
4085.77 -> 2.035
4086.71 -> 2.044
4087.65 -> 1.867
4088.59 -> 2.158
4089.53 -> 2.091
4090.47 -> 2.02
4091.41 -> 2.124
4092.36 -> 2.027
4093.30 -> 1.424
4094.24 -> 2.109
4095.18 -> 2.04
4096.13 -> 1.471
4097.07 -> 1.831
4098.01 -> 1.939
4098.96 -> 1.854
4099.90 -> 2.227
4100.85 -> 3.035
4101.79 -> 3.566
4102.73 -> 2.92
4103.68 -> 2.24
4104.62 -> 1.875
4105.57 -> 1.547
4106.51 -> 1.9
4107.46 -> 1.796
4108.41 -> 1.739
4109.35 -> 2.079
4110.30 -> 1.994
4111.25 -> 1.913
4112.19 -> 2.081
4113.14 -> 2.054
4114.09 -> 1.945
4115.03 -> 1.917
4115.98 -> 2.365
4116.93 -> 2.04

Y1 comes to 0.98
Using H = 2.20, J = 2.24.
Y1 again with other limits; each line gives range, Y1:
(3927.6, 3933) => 1.03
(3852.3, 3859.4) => 0.89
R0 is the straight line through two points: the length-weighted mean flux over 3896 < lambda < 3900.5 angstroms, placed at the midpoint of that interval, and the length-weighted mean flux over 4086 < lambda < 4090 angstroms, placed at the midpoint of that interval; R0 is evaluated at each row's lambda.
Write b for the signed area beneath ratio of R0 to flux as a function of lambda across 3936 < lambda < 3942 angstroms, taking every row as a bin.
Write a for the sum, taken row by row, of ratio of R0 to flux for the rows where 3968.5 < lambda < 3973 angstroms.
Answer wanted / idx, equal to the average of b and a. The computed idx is 5.2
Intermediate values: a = 4.2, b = 6.2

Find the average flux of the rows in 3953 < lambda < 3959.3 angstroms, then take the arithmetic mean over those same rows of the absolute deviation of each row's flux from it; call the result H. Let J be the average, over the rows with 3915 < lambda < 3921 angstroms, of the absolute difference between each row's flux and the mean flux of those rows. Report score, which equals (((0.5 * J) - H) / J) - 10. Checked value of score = -10.51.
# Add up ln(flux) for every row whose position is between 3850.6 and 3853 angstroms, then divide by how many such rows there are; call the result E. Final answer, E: 0.86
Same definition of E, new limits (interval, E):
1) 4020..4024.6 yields 0.73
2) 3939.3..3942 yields 0.76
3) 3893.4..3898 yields 0.67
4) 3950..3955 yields 0.81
